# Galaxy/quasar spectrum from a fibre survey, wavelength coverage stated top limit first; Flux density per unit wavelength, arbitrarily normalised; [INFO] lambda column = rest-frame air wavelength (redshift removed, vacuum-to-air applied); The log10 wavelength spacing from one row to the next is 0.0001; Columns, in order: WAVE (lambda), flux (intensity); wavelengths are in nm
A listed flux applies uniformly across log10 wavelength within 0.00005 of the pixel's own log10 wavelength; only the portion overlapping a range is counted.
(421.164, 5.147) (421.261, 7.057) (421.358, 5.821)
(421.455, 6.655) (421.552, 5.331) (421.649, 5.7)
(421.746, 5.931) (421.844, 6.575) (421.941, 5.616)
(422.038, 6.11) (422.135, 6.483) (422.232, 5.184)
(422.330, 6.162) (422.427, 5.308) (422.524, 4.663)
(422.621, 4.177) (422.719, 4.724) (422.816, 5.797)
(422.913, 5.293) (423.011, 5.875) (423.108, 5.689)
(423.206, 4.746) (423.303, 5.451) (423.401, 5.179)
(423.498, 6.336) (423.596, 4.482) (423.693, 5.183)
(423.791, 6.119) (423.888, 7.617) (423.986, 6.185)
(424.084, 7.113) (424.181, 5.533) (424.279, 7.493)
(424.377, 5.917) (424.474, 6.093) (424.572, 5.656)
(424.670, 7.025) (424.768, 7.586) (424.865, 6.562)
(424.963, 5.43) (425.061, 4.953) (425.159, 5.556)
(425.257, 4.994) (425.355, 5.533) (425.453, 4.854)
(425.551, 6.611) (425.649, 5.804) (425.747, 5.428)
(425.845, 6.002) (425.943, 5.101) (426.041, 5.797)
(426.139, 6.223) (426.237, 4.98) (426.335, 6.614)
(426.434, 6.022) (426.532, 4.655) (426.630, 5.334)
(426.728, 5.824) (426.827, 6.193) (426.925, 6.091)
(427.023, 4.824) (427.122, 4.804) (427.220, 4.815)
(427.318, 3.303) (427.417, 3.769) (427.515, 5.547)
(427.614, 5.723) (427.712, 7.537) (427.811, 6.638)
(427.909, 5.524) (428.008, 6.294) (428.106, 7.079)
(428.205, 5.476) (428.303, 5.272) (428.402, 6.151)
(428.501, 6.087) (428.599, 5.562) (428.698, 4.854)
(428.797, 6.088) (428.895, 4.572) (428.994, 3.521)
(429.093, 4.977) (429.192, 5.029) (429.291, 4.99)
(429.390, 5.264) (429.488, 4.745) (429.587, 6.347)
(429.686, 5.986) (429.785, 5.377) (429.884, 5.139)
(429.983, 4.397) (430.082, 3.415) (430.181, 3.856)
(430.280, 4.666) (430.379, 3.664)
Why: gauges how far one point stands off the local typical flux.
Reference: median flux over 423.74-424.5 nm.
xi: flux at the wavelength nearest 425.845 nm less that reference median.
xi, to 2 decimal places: -0.15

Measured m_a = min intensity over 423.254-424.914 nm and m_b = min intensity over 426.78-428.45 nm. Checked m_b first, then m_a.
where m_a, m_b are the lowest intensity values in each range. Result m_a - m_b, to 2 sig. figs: 1.2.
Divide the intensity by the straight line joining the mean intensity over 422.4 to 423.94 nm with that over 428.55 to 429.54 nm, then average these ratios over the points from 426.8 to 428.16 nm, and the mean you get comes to 1.10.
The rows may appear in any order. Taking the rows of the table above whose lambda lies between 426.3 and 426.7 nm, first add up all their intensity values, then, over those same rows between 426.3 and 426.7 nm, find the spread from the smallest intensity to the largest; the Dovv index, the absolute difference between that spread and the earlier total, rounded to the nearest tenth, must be 20.7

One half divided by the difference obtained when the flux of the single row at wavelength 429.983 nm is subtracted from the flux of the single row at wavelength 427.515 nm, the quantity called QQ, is 0.43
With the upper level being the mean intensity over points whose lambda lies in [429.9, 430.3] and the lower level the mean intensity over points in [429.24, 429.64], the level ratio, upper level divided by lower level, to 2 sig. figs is 0.77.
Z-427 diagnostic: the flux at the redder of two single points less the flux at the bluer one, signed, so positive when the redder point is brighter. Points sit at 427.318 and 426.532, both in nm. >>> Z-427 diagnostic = -1.4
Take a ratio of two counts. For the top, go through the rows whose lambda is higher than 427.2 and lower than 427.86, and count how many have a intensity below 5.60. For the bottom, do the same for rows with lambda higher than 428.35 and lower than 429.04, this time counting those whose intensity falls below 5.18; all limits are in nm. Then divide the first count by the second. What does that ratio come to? 1.3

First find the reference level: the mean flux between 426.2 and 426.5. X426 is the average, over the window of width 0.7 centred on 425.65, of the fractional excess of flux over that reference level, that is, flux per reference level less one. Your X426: -0.04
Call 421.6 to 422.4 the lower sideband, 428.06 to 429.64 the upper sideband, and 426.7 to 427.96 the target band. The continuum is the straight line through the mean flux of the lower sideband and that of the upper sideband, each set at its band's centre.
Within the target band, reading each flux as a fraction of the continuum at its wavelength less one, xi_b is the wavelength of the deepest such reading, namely 427.318 nm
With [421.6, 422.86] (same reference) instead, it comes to 422.621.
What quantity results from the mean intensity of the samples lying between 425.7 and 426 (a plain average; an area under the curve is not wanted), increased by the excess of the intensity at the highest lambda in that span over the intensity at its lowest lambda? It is 5.2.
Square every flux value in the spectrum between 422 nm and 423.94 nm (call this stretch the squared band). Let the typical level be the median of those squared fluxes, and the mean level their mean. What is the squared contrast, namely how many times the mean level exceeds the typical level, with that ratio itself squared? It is 1.16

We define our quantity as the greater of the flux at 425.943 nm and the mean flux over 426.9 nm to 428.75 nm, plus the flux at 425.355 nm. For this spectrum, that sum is 11.1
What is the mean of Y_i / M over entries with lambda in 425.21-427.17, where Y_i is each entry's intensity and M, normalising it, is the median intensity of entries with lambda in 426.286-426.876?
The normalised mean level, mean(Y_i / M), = 0.94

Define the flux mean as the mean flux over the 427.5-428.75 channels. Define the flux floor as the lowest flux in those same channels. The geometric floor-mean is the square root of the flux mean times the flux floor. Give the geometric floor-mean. 5.39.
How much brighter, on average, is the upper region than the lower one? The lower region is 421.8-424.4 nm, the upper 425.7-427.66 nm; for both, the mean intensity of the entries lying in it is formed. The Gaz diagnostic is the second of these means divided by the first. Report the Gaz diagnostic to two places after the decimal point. 0.93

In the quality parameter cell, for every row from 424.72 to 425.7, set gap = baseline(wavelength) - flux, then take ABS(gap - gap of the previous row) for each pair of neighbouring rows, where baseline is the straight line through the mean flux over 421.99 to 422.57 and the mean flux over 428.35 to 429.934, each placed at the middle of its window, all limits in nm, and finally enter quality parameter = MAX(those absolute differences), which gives 1.76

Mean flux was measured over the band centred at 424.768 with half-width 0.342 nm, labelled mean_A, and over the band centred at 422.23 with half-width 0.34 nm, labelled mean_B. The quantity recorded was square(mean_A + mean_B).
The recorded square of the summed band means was 140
